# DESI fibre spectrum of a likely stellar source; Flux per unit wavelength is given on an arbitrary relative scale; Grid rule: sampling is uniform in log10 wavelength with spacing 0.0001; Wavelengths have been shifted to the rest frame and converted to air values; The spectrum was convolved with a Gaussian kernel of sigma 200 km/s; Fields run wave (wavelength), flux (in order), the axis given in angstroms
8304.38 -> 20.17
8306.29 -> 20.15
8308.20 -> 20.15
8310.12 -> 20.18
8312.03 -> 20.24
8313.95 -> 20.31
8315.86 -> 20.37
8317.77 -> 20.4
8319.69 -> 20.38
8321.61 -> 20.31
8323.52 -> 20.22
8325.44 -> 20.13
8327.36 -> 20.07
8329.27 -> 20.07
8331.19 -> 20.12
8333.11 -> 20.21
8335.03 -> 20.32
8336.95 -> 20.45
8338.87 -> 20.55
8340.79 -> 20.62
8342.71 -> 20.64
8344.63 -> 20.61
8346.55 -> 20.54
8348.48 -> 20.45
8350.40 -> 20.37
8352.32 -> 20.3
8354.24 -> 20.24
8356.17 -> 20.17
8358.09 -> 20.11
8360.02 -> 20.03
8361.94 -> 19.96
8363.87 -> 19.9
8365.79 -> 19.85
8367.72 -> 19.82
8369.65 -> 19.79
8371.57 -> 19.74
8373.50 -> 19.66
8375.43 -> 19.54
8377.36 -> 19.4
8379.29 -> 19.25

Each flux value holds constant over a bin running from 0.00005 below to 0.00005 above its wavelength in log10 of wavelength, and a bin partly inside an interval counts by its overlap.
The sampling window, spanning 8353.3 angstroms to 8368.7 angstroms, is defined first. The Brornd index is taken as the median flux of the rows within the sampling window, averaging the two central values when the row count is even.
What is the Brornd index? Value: 20.0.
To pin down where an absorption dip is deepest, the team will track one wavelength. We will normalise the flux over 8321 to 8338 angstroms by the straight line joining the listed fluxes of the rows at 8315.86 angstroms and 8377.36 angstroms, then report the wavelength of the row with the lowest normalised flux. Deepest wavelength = 8327.36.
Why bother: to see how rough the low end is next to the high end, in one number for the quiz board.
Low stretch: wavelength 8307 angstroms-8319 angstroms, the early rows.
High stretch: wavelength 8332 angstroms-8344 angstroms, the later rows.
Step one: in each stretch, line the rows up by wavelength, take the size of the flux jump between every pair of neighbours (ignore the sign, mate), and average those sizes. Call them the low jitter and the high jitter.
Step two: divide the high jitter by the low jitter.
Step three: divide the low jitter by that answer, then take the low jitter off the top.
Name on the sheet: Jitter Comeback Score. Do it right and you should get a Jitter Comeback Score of -0.021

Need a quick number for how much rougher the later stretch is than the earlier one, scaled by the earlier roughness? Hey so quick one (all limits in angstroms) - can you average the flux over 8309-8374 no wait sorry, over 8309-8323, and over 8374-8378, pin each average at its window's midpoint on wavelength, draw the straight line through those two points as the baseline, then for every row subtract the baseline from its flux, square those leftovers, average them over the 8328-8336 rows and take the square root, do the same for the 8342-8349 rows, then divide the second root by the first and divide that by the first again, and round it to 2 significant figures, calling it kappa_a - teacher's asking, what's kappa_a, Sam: 27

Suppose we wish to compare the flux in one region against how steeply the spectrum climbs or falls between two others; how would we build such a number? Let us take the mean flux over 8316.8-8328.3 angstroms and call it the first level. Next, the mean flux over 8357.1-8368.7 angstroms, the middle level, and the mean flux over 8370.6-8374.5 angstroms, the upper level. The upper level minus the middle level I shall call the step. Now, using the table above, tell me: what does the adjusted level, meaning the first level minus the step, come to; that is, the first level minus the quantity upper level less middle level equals 20.5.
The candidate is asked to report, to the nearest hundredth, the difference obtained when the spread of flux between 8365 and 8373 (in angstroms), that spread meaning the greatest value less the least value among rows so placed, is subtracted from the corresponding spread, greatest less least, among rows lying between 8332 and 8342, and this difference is 0.30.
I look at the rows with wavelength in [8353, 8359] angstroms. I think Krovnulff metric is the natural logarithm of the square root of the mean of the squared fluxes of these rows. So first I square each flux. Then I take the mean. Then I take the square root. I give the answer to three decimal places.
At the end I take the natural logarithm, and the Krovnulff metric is 3.004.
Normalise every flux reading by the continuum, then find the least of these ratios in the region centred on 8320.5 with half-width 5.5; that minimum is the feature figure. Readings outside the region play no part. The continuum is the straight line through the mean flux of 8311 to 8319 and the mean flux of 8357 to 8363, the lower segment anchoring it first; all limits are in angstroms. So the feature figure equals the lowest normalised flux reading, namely 0.99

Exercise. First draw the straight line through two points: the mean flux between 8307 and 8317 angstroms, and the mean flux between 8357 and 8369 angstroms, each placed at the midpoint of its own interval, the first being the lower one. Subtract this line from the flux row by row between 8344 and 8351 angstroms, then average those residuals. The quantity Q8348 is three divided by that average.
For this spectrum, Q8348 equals 6.6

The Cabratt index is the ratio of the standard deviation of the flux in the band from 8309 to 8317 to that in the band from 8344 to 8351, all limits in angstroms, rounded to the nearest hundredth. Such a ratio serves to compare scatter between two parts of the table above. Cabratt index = 0.79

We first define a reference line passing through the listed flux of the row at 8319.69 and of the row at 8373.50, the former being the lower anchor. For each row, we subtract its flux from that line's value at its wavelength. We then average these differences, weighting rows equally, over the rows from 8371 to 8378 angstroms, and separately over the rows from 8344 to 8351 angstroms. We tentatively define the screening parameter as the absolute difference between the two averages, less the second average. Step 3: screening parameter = 1.0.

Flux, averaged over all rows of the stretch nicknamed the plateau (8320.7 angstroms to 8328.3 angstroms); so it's 20.18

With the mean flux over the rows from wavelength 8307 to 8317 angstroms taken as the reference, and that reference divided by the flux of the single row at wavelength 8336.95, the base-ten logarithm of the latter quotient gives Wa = -0.004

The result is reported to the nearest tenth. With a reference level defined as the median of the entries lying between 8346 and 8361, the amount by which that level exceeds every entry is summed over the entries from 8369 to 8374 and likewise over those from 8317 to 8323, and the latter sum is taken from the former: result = 1.9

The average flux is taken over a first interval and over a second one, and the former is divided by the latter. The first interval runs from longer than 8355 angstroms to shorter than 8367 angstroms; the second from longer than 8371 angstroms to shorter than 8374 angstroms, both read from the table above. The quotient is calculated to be 1.02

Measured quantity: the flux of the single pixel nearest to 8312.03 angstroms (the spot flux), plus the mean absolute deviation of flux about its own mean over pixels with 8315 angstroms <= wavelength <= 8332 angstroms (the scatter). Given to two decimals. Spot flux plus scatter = 20.36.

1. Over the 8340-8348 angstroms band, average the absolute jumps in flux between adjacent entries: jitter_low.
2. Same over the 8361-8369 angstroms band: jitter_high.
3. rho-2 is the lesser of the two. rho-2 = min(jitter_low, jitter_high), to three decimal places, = 0.040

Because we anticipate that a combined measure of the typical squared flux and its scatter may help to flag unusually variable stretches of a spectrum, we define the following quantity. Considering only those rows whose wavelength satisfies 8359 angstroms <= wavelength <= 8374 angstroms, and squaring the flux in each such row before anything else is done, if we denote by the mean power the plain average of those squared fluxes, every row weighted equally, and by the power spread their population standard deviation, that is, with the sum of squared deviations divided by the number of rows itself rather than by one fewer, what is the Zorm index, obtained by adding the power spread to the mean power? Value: 398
